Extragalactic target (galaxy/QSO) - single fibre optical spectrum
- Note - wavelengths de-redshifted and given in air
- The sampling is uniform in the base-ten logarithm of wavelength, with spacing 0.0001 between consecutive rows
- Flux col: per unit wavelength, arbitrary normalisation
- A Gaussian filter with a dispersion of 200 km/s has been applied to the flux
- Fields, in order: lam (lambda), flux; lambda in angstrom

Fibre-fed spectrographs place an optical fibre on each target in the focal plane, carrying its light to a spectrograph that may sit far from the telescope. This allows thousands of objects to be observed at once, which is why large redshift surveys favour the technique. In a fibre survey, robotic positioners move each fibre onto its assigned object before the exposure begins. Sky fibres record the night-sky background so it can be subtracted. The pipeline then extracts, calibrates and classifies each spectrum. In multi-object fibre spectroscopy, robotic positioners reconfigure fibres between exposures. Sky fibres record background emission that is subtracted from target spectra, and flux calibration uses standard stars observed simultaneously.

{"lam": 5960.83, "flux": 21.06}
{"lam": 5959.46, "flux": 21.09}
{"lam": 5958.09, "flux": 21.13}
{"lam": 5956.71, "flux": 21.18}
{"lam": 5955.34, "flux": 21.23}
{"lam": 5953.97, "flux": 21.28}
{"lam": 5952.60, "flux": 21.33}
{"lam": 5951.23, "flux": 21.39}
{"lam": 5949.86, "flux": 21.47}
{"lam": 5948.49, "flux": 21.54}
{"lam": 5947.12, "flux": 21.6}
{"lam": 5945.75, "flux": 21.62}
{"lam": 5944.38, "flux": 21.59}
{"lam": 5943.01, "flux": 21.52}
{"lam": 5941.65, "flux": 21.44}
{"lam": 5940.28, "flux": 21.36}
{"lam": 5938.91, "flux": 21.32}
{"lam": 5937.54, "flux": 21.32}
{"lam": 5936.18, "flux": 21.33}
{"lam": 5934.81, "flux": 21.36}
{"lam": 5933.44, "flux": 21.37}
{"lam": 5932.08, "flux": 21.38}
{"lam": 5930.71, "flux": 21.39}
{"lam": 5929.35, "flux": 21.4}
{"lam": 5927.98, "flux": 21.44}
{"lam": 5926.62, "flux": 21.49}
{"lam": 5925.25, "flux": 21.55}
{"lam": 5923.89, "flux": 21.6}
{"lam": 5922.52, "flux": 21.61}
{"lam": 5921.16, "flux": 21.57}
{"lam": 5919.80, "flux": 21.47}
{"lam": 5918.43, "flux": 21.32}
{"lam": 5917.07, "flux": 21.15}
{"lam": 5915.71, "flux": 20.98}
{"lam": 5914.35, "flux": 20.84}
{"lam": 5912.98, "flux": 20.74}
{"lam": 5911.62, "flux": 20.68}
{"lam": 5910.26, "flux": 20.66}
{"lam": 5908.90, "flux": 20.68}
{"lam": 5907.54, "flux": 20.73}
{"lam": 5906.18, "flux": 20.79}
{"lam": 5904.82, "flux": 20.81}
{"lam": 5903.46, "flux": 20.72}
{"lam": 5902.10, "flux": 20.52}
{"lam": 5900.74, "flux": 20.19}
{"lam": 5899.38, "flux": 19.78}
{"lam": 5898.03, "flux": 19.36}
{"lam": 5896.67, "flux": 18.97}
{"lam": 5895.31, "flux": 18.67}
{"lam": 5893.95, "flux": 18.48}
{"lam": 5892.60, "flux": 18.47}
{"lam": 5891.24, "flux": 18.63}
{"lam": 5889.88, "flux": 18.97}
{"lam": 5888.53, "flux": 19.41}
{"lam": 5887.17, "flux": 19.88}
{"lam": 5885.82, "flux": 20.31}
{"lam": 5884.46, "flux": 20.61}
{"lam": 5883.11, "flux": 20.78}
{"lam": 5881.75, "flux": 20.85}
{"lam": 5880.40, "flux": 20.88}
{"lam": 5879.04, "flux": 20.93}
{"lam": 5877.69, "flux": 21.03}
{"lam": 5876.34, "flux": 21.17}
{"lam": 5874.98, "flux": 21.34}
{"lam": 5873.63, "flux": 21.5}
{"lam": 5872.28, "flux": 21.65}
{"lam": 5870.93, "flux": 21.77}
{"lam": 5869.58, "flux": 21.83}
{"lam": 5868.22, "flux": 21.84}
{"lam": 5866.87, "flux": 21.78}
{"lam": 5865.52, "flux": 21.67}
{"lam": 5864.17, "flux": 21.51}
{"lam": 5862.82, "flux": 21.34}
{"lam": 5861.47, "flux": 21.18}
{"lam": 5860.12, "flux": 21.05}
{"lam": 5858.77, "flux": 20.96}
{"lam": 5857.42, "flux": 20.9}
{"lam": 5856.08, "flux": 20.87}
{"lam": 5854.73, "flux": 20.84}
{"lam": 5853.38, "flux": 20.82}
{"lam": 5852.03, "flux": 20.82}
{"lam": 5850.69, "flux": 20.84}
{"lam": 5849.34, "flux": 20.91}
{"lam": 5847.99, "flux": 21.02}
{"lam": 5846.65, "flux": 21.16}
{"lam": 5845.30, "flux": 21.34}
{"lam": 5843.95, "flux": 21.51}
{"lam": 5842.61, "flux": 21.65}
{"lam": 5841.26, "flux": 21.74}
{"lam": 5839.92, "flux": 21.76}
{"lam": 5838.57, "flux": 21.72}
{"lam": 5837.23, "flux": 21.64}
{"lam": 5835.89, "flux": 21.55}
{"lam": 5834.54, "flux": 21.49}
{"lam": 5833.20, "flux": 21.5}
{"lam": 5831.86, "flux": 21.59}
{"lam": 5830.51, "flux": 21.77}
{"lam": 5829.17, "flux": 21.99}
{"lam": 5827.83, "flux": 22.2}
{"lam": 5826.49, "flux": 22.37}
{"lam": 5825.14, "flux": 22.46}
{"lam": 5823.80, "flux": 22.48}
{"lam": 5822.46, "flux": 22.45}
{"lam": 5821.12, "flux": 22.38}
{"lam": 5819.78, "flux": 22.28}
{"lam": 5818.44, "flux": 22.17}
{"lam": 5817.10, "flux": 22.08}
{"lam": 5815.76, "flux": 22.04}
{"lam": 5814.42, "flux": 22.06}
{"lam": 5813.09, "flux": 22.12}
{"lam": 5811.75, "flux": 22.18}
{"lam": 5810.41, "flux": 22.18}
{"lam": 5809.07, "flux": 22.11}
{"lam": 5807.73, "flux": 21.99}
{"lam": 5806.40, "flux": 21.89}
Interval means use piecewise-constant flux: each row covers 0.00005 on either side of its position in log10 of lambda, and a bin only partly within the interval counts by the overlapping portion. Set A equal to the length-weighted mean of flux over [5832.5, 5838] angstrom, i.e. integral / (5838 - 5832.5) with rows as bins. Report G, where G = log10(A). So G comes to 1.33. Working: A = 21.6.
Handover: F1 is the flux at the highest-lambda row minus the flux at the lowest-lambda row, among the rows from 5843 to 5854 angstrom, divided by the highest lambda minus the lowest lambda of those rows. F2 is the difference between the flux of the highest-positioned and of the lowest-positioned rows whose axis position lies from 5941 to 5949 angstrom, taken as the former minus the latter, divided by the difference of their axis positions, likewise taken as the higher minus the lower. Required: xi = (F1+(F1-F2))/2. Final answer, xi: -0.08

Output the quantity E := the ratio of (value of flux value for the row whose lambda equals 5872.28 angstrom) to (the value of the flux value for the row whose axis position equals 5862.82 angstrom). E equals 1.01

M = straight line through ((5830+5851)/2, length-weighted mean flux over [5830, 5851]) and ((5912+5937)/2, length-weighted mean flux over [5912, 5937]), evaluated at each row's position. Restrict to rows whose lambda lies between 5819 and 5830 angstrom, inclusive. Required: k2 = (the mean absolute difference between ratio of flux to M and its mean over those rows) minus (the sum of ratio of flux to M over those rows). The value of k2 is -8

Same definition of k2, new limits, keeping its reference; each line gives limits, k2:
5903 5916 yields -10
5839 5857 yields -13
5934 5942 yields -6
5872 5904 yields -23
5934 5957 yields -17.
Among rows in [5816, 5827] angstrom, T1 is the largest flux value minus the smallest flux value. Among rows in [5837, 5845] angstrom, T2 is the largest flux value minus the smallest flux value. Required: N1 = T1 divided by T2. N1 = 1.6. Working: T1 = 0.40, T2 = 0.25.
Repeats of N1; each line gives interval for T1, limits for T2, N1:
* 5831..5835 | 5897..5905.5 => 0.1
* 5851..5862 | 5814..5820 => 1.5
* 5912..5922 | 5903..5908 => 9.2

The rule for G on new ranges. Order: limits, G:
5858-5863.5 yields 1.32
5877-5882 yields 1.32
